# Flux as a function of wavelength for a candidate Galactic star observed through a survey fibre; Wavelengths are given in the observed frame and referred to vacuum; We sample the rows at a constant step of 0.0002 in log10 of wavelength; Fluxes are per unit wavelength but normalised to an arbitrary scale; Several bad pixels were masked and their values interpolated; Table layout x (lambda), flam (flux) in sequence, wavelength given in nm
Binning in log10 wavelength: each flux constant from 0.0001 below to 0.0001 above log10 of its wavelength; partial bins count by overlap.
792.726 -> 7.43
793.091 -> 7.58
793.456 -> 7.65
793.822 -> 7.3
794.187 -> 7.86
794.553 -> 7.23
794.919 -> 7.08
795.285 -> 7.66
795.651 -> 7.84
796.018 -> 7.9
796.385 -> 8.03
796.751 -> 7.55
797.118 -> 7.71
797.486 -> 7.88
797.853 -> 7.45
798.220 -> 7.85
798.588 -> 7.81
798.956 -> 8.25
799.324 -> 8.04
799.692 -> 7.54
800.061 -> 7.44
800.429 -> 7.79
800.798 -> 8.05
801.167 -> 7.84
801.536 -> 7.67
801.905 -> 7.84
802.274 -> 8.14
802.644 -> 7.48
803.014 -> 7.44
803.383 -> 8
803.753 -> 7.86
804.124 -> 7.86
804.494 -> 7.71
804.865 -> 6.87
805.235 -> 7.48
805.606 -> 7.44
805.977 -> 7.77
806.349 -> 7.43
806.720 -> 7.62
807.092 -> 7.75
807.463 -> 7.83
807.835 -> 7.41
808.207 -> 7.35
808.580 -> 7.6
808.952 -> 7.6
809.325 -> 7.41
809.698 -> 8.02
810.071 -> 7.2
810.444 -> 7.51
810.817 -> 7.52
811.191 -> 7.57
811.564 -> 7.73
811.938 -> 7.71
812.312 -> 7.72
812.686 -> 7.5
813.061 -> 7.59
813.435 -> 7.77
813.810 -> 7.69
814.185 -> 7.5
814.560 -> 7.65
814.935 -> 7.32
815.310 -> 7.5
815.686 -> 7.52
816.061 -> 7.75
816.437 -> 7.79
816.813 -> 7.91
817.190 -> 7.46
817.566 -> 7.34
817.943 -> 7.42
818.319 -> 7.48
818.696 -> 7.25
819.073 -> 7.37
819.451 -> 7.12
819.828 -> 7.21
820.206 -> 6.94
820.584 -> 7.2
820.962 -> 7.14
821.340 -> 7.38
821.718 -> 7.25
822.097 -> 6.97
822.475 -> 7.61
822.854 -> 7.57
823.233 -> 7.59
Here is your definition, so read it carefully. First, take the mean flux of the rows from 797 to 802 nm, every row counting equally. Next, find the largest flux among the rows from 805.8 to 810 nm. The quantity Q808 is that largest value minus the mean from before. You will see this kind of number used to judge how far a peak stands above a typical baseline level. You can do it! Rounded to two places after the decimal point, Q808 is 0.22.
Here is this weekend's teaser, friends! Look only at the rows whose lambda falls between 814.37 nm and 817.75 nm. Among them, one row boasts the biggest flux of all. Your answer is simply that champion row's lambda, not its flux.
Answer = 816.813 nm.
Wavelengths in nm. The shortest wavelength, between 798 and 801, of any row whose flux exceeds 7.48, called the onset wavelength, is 798.220 nm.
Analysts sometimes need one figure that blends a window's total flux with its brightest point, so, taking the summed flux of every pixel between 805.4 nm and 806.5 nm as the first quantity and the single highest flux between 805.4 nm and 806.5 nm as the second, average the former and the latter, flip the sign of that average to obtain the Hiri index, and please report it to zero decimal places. -15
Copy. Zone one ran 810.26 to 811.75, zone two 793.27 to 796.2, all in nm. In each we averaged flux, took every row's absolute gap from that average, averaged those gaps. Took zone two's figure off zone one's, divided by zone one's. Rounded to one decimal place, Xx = -2.7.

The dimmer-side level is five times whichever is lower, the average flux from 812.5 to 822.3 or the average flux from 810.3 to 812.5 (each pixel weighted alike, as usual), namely 37.1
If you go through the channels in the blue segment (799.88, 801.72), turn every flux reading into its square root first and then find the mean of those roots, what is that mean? 2.79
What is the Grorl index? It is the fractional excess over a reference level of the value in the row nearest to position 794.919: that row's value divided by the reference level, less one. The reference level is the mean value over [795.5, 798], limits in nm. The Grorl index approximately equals -0.09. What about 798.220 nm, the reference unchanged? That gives 0.01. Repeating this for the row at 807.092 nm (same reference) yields 0.00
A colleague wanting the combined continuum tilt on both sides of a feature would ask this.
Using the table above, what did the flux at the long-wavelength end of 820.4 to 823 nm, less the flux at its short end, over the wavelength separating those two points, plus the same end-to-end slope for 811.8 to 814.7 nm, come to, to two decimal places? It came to 0.14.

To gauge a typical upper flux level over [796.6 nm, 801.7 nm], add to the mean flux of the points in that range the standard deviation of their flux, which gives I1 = 8.01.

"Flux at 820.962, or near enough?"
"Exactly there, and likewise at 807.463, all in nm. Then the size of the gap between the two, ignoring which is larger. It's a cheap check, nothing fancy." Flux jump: 0.69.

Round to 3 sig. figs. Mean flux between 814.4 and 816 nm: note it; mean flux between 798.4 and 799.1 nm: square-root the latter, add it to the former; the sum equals 10.3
